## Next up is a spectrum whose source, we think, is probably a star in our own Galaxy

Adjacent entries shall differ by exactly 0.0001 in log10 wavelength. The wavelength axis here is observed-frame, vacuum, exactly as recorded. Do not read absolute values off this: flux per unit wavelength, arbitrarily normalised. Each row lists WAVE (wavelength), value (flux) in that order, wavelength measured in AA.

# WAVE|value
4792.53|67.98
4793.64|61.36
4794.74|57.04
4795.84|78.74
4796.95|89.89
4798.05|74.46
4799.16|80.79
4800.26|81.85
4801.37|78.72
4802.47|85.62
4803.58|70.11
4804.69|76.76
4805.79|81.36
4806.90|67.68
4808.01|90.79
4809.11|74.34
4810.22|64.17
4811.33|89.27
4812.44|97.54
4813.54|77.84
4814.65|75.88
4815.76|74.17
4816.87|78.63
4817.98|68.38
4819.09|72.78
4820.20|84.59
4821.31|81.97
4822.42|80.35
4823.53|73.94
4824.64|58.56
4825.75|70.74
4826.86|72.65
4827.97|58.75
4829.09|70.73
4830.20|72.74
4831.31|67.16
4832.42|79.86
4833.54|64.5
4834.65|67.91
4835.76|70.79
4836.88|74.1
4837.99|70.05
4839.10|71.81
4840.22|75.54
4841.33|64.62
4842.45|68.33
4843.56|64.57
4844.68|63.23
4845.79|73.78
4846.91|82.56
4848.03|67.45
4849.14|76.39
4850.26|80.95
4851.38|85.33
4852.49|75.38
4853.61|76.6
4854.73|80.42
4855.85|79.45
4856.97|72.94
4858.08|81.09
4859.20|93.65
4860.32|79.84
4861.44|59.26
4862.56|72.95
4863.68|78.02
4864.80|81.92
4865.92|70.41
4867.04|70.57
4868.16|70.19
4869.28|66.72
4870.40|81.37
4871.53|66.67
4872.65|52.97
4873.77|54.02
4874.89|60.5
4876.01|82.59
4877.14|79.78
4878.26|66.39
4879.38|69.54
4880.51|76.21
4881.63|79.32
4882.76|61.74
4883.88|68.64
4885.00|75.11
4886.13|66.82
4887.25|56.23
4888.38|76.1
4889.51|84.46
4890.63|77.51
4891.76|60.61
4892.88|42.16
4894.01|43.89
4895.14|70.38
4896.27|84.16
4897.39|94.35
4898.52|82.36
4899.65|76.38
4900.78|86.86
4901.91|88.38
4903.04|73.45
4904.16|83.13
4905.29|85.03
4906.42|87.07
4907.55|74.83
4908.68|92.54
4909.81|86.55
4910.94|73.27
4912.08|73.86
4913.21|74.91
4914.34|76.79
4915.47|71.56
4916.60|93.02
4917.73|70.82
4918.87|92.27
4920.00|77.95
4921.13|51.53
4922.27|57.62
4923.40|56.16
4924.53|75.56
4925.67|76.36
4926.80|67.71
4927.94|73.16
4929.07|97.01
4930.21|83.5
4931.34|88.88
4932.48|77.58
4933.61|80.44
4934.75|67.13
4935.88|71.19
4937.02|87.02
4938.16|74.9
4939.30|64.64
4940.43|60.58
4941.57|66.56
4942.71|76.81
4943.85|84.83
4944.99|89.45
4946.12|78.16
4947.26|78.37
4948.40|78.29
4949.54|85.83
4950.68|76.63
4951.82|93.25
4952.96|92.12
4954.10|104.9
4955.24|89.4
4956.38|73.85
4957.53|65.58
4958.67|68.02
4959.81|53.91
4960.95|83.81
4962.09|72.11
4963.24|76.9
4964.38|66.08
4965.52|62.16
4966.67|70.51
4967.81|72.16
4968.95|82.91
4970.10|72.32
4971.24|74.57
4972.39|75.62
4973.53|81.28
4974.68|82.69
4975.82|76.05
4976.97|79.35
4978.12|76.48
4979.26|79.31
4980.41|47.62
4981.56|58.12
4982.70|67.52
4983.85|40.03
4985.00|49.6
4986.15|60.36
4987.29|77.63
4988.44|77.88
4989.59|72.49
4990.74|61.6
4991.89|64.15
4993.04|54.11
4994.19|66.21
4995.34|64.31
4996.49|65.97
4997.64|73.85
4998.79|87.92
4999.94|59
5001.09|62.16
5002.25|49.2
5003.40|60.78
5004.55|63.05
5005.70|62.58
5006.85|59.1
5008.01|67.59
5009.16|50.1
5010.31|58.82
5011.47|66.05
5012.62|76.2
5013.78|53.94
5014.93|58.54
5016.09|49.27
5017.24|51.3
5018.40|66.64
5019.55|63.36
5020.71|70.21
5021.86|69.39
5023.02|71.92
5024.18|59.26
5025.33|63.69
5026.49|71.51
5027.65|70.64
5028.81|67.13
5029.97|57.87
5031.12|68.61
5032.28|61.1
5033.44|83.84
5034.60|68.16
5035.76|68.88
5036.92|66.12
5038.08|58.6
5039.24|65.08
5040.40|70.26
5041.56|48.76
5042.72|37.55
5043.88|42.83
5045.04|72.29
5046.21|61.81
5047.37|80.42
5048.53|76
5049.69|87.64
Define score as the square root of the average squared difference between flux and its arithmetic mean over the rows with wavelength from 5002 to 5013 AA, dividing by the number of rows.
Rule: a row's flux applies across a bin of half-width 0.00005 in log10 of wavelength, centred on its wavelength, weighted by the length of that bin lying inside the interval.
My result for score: 7.6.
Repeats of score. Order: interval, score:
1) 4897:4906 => 6.2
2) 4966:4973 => 4.0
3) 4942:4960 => 11.9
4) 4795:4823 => 7.7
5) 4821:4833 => 7.5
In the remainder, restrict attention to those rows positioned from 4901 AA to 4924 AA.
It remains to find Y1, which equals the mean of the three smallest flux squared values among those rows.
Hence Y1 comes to 3043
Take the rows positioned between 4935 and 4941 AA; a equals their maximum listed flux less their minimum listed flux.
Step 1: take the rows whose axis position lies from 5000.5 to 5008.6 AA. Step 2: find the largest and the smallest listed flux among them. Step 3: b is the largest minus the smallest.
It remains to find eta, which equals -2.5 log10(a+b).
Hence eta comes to -4.13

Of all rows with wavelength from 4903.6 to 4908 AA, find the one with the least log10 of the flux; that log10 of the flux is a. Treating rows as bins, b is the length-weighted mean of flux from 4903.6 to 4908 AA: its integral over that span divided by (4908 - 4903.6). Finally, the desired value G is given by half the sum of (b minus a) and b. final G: 82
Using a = 1.87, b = 83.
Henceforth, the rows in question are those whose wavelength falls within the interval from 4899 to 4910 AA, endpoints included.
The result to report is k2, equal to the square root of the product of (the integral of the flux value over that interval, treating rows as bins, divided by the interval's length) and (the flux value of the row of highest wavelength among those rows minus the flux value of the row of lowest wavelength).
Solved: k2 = 29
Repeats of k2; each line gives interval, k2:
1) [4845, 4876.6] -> 26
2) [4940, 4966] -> 11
